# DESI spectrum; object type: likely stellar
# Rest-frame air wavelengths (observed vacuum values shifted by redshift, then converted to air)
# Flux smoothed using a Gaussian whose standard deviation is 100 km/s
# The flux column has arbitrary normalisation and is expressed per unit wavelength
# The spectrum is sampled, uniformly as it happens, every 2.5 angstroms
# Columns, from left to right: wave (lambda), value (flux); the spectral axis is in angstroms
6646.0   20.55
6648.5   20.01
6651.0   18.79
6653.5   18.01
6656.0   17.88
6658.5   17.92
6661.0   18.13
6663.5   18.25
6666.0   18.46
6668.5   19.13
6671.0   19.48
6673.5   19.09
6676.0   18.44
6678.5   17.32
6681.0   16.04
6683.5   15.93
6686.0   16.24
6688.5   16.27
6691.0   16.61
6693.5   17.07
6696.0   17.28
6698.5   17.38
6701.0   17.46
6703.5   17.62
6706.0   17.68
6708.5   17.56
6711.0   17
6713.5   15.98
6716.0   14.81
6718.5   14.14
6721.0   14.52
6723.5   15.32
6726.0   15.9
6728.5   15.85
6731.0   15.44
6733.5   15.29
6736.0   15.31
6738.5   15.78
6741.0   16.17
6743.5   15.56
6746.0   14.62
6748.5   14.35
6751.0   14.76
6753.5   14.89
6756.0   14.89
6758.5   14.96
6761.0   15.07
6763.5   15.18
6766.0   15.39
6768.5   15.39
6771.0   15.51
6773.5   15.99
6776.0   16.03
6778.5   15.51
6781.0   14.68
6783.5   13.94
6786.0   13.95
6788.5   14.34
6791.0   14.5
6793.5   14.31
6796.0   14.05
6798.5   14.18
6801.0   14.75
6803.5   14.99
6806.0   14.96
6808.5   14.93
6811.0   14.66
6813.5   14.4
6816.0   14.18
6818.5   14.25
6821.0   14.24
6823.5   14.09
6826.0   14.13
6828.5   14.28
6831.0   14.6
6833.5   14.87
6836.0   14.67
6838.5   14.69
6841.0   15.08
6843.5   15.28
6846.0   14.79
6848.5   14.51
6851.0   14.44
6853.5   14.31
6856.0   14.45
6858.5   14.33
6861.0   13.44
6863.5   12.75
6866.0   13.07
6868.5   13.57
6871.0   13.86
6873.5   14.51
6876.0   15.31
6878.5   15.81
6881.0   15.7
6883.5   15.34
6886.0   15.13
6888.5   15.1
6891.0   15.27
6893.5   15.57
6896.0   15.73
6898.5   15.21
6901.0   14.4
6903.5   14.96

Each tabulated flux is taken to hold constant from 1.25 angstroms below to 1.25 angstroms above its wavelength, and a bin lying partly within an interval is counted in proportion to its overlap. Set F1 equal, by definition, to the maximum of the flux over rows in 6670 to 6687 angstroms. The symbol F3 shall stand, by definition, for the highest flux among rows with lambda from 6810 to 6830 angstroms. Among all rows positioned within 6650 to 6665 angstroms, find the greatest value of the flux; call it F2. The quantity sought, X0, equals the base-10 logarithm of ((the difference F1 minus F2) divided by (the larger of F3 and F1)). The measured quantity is -1.5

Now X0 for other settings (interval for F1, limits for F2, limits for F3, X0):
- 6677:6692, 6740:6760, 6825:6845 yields -1.2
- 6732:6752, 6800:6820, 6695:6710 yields -1.2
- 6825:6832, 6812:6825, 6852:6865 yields -1.9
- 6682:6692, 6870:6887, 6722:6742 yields -1.3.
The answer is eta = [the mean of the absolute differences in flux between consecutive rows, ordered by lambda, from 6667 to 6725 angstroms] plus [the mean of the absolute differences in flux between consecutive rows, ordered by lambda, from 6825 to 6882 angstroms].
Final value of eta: 0.81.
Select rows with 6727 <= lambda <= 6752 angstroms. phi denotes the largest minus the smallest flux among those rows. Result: 1.8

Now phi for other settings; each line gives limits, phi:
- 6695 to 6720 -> 3.5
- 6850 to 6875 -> 1.8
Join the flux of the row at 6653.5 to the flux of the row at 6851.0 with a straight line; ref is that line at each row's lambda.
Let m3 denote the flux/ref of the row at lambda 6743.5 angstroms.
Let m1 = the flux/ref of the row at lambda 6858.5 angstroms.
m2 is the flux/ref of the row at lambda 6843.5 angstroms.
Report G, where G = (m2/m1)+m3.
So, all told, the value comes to 1.996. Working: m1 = 1.00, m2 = 1.05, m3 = 0.95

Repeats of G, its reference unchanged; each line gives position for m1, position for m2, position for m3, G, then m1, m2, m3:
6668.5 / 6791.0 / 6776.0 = 1.881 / 1.08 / 0.93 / 1.01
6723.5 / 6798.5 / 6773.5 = 2.017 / 0.91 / 0.92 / 1.01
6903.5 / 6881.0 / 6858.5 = 2.021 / 1.11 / 1.13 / 1.00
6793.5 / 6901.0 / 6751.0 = 2.059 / 0.92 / 1.06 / 0.91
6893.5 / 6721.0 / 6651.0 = 1.800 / 1.14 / 0.86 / 1.04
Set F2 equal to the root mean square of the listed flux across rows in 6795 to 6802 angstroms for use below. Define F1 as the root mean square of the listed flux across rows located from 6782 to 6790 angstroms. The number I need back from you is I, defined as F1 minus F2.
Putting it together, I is -0.3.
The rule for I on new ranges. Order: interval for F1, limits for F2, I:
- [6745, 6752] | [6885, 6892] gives -0.6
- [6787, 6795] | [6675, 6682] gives -2.9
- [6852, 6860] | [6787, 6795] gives 0.0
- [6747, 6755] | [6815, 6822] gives 0.4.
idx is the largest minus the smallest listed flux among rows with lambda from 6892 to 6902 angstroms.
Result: 1.33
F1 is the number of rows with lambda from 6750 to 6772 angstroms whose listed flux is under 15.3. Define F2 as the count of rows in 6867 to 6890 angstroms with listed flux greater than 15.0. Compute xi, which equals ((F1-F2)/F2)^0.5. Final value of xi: 0.0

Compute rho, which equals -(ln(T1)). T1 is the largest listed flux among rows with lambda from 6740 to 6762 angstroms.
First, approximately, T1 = 16.17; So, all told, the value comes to -2.78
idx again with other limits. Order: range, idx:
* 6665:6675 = 1.02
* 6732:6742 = 0.88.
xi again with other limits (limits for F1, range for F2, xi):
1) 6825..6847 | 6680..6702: 0.0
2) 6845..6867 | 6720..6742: 0.4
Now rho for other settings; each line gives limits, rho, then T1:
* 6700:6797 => -2.87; 17.68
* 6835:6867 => -2.73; 15.28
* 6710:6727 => -2.83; 17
